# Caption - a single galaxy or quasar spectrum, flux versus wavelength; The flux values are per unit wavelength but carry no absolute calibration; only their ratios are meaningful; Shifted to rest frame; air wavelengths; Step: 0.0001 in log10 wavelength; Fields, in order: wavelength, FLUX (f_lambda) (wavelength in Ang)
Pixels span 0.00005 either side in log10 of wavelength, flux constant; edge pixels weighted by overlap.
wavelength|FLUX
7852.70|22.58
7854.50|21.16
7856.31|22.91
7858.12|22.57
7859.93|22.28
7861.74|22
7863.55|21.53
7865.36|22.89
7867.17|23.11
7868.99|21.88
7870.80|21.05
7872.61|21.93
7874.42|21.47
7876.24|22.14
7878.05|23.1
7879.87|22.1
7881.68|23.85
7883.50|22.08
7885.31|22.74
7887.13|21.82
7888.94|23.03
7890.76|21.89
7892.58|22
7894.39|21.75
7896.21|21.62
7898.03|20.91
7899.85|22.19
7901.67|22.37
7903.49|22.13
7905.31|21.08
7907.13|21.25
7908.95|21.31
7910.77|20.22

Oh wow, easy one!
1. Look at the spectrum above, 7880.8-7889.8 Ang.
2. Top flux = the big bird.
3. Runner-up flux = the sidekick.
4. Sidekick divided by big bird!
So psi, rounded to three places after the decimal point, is 0.966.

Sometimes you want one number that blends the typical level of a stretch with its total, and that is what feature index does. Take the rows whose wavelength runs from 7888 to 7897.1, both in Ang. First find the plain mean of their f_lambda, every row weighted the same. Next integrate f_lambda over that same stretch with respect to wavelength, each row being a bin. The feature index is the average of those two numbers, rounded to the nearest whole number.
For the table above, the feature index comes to 111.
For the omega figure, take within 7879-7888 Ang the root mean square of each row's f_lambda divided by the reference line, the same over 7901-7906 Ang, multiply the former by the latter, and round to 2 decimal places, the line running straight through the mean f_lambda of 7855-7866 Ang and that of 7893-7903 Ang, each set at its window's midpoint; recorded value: 1.03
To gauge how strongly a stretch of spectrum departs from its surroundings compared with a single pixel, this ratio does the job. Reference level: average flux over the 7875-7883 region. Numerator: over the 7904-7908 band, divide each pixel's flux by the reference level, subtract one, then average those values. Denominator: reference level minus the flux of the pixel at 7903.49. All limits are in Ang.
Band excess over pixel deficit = -0.11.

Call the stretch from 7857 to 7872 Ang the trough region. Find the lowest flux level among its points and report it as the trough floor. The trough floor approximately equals 21.05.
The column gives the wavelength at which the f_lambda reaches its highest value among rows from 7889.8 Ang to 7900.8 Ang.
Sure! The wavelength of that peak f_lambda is 7899.85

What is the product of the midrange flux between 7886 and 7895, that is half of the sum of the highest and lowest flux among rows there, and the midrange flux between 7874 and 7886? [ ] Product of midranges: 507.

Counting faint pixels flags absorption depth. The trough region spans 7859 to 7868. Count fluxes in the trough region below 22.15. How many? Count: 2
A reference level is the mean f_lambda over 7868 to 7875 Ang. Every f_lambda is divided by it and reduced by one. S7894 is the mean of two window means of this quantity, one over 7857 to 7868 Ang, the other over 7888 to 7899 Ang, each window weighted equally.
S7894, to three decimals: 0.025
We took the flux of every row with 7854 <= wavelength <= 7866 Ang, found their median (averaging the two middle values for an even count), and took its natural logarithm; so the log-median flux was 3.10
